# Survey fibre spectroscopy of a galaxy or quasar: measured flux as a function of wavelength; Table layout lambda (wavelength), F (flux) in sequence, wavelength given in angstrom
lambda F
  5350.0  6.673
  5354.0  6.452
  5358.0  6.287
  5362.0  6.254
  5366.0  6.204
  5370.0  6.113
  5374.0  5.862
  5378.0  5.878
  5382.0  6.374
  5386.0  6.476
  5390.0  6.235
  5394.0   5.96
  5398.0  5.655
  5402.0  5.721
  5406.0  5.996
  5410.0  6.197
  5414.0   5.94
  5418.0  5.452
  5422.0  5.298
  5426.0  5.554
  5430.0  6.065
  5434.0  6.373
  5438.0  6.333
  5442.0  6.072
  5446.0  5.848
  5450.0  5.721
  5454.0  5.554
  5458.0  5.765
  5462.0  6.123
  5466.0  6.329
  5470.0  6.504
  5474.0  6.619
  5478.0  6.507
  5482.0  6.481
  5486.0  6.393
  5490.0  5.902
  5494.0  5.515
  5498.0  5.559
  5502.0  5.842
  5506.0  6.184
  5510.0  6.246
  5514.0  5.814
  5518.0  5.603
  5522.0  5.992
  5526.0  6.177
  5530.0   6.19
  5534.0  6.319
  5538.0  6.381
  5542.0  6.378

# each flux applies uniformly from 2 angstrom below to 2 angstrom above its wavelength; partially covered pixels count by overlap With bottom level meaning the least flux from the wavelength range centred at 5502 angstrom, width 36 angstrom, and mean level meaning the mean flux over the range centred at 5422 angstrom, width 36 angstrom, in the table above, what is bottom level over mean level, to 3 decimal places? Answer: 0.933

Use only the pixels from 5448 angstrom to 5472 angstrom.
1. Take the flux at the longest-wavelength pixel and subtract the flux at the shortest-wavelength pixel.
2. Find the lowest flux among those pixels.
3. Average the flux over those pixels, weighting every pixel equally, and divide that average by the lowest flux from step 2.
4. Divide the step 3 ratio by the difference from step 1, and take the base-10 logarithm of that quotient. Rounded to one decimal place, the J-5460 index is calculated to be 0.1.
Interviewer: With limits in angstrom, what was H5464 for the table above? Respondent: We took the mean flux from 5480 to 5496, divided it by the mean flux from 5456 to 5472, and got 0.98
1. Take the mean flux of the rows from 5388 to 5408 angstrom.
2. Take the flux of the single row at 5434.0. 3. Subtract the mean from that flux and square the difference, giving 0.21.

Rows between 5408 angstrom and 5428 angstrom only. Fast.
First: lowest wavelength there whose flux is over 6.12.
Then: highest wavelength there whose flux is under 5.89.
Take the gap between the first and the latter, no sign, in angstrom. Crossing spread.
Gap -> 16 angstrom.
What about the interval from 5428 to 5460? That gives 24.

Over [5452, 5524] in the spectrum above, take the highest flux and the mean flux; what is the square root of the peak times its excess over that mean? 1.94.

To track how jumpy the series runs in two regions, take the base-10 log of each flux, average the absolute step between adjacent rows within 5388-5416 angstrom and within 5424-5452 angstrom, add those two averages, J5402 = 0.0345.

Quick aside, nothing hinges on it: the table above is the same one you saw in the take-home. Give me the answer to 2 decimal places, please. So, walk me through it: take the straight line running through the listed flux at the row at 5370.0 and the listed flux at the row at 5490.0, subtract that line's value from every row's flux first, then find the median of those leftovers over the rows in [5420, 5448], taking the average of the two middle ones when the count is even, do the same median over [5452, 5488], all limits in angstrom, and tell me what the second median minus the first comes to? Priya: 0.43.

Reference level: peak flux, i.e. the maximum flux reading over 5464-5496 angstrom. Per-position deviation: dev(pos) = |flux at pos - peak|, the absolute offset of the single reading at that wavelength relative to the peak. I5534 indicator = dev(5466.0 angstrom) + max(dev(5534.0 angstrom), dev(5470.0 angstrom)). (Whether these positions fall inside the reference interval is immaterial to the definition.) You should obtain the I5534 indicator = 0.6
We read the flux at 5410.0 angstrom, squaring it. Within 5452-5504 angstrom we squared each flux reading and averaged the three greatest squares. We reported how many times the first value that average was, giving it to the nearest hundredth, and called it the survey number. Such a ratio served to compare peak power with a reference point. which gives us 1.11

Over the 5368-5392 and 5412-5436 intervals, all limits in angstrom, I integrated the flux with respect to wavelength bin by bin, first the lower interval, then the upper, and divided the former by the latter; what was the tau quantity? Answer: 1.07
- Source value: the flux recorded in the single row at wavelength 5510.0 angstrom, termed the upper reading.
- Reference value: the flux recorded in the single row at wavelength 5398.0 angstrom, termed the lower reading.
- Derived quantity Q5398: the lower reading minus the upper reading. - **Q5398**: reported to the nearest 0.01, -0.59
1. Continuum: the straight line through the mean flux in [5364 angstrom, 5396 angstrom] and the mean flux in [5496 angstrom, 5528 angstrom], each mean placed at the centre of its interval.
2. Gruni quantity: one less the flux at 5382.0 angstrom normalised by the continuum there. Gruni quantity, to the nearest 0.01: -0.04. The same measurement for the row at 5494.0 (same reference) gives 0.07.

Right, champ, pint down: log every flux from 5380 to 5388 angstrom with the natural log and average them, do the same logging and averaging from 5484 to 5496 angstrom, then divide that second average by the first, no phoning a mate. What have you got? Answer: 0.96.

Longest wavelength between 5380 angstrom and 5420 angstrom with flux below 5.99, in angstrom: 5418.0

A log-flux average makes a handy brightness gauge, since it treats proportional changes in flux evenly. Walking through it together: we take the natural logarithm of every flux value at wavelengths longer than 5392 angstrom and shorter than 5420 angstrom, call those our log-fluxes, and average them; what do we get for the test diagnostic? 1.76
